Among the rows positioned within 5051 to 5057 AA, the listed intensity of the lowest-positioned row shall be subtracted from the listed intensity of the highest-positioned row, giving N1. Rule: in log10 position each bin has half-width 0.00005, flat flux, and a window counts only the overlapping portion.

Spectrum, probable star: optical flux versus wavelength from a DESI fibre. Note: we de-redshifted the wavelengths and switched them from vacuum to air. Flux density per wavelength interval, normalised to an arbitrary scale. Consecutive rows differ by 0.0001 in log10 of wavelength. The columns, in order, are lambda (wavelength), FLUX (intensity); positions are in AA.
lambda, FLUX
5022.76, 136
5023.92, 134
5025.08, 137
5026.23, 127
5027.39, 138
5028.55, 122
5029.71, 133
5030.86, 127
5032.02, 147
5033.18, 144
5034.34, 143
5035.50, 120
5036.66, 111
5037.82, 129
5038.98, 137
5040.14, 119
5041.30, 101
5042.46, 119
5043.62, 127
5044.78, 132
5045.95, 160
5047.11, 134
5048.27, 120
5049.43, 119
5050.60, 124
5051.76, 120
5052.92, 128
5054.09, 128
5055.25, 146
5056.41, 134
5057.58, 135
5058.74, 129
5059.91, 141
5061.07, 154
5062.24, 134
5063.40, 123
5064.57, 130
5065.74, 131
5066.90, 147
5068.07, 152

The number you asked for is 14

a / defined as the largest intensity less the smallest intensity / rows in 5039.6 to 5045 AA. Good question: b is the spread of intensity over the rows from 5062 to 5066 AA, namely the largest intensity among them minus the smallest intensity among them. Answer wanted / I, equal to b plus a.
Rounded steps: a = 31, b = 11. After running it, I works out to 42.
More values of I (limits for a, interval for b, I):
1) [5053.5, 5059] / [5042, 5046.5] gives 59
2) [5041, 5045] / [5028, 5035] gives 56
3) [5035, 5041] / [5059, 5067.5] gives 57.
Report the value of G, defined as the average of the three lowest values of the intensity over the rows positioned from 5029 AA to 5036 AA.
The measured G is 127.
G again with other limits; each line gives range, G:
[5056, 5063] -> 132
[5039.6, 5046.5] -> 113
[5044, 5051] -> 121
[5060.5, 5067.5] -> 128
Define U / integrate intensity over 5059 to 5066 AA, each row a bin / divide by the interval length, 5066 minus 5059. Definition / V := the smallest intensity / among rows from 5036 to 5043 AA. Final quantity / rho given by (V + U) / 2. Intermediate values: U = 135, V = 101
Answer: 118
